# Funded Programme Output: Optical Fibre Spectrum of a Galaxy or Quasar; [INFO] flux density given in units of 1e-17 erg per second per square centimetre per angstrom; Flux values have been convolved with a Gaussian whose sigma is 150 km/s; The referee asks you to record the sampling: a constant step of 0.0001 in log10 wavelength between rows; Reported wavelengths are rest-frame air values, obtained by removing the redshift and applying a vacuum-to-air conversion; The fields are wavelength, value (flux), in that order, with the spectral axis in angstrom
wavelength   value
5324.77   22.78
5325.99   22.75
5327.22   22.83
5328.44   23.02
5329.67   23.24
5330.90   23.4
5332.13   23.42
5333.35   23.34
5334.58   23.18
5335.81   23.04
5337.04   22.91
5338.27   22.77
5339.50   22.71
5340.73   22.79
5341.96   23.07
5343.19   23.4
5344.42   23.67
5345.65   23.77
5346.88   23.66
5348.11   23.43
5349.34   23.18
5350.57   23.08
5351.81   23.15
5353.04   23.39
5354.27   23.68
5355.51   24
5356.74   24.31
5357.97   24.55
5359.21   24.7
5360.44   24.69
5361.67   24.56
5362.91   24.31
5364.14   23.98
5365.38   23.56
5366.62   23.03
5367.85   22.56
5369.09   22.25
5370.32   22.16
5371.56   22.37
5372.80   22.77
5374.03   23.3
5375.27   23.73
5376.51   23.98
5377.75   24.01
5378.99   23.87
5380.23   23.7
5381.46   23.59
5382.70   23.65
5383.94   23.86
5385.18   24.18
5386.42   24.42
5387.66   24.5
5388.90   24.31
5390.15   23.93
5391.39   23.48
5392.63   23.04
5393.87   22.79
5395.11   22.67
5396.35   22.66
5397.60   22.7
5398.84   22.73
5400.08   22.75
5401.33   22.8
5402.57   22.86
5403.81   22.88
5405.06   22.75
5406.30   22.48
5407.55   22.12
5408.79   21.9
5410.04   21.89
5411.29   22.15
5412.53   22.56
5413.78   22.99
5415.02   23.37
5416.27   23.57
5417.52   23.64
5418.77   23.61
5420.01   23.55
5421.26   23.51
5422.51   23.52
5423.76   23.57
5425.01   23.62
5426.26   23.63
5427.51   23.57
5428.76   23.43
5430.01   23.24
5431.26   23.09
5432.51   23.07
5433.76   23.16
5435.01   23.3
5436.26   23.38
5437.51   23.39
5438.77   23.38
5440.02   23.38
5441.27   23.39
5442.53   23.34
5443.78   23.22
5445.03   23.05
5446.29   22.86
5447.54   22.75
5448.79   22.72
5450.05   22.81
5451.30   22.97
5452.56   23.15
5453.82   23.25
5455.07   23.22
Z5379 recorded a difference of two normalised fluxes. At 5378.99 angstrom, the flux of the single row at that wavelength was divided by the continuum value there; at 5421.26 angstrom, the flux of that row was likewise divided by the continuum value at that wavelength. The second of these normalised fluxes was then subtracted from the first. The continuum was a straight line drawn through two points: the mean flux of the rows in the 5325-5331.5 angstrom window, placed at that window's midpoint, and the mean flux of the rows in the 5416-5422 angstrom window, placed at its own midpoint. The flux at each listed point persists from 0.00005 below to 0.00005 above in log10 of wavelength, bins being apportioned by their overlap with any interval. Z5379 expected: 0.03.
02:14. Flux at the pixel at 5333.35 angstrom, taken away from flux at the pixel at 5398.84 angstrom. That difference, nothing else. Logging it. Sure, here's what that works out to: -0.6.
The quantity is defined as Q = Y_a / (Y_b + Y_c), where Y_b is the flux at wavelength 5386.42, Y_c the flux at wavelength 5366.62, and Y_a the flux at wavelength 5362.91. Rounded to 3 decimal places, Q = 0.512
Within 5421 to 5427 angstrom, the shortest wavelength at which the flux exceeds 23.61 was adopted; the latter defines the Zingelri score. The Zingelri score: 5425.01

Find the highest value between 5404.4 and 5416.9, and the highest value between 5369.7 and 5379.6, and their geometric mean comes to 23.79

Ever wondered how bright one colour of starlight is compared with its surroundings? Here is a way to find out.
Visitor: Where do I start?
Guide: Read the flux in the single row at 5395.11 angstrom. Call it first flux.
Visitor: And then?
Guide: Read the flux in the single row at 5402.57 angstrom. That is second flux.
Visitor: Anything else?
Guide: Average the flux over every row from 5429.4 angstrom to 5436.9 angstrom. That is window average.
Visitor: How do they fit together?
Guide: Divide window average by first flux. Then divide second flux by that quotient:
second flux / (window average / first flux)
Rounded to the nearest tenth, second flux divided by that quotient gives 22.3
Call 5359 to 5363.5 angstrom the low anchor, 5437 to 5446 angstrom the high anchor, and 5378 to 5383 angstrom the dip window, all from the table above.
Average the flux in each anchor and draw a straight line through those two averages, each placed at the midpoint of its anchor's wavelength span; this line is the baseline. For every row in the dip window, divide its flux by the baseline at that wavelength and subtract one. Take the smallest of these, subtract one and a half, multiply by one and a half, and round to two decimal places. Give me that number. -2.29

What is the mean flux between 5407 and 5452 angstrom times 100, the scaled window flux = 2313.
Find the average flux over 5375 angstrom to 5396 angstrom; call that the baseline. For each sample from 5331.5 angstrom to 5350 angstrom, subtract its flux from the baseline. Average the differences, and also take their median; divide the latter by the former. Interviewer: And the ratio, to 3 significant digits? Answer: 1.08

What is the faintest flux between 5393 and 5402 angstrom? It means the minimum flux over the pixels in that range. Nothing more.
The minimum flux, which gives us 22.66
